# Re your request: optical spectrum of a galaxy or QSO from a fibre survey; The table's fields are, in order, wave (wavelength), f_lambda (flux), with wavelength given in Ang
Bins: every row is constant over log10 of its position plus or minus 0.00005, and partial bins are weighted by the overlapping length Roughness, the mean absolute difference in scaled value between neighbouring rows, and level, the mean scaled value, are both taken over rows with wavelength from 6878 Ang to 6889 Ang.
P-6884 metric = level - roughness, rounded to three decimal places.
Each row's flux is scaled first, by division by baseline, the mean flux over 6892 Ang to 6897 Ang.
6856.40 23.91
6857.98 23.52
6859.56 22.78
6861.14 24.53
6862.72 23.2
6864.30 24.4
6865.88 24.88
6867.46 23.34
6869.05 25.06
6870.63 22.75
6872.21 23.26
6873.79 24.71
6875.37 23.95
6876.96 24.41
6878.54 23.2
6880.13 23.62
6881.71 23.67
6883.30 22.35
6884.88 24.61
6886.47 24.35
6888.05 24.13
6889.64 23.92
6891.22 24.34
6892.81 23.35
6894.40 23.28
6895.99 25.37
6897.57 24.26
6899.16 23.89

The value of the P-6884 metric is 0.956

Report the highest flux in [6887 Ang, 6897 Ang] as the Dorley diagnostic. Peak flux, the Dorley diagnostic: 25.37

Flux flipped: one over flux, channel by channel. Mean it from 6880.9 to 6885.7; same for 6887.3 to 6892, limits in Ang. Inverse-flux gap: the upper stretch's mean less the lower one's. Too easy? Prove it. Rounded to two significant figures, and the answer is -0.0011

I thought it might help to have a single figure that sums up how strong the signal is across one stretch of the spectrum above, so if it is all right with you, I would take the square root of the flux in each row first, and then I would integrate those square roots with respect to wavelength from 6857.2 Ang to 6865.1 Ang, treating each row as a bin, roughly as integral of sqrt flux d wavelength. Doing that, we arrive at 38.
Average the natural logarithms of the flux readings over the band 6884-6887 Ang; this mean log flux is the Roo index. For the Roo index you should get 3.20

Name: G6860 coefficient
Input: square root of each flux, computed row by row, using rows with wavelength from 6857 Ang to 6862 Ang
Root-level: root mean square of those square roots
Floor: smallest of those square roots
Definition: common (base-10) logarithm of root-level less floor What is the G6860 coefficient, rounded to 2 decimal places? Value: -1.06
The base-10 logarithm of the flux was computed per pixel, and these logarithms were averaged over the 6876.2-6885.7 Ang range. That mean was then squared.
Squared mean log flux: 1.89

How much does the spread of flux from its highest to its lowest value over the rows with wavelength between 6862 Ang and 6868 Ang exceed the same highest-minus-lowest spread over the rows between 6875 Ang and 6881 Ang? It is 0.5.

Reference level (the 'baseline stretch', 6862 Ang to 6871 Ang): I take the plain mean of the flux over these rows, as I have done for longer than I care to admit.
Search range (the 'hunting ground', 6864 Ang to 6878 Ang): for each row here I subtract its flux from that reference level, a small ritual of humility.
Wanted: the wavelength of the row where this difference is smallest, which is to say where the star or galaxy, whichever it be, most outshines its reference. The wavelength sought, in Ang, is 6869.05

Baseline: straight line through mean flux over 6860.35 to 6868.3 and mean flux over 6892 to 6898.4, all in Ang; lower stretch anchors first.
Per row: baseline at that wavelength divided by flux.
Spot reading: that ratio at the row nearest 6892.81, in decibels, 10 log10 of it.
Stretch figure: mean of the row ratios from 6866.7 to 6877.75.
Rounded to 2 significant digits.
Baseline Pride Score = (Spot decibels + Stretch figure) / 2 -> 0.57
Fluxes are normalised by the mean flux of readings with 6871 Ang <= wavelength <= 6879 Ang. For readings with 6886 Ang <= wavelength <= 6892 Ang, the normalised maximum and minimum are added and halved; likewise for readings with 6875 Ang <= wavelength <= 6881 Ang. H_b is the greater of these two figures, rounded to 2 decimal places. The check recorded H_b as 1.01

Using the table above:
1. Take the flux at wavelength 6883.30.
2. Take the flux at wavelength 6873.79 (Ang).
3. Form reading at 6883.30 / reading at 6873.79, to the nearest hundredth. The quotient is 0.90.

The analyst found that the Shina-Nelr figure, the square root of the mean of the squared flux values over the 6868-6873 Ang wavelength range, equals 23.7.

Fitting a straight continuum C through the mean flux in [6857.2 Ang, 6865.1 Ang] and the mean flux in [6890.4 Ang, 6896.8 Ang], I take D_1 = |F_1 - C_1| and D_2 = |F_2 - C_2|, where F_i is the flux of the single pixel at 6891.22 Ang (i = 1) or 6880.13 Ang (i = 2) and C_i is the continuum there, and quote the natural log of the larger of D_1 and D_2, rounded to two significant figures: -1.2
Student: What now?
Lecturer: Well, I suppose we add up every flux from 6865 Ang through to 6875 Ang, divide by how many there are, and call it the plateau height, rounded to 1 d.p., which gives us 24.0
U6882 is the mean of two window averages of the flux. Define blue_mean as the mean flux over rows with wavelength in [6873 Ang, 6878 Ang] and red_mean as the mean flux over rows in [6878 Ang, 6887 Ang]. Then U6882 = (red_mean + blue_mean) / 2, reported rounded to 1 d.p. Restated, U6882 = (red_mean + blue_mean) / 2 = 24.0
